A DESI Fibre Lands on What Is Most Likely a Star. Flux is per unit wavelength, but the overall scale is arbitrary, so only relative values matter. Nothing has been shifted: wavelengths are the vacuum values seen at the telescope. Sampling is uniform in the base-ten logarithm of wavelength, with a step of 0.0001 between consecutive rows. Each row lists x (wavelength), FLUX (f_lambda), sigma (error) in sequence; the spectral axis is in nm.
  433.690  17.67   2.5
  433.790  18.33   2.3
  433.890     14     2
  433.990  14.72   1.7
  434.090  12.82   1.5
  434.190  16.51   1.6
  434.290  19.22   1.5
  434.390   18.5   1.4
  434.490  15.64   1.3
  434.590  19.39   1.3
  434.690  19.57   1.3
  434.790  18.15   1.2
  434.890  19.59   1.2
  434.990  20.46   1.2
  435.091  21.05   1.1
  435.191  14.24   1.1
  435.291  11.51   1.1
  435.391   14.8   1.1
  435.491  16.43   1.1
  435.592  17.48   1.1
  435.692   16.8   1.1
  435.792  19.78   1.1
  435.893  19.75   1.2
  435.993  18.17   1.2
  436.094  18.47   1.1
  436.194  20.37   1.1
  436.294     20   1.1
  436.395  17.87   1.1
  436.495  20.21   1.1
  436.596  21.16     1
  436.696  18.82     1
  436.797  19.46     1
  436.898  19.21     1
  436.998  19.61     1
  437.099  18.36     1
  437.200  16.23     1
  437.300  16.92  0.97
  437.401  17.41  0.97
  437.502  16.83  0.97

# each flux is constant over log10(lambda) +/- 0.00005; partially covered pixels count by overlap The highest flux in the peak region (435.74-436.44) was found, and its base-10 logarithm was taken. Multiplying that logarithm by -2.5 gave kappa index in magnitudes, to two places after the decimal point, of -3.27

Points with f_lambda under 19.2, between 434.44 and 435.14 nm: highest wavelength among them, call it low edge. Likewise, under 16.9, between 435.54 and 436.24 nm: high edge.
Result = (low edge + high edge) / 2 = 435.24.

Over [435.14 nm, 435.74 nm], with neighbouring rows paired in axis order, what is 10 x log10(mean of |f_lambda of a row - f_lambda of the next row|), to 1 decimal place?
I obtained 2.7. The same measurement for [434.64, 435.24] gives 3.5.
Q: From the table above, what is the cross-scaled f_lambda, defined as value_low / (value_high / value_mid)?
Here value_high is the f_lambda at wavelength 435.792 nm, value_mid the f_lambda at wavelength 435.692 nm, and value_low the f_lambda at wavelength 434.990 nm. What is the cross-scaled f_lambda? 17.4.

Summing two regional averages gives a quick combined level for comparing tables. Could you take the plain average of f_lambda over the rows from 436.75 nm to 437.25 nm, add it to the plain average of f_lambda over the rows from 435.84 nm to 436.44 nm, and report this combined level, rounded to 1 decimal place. 37.7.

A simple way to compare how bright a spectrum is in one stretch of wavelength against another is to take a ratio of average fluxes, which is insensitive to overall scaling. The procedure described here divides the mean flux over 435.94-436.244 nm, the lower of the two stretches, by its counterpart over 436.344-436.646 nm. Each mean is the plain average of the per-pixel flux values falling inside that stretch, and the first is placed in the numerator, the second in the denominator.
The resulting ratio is 0.96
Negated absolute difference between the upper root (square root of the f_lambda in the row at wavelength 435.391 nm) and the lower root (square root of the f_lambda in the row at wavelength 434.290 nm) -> -0.54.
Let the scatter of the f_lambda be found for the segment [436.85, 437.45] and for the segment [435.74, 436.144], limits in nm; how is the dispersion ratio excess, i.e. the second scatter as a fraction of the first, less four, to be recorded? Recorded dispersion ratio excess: -3.4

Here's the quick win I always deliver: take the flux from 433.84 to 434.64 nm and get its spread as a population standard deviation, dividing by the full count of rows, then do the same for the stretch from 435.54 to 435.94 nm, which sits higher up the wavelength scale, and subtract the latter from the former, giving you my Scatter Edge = 1.0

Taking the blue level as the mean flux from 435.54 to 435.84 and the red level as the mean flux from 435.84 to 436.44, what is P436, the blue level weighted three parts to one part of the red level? 18.3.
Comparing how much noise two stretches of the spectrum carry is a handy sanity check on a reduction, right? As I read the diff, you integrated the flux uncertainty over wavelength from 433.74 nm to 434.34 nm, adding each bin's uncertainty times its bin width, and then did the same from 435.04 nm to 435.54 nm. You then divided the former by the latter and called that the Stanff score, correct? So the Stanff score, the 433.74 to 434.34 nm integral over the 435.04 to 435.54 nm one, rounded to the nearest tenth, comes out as 1.9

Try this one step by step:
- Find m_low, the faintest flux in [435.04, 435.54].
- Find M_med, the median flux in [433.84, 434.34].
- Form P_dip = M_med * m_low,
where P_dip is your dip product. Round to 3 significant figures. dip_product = 169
